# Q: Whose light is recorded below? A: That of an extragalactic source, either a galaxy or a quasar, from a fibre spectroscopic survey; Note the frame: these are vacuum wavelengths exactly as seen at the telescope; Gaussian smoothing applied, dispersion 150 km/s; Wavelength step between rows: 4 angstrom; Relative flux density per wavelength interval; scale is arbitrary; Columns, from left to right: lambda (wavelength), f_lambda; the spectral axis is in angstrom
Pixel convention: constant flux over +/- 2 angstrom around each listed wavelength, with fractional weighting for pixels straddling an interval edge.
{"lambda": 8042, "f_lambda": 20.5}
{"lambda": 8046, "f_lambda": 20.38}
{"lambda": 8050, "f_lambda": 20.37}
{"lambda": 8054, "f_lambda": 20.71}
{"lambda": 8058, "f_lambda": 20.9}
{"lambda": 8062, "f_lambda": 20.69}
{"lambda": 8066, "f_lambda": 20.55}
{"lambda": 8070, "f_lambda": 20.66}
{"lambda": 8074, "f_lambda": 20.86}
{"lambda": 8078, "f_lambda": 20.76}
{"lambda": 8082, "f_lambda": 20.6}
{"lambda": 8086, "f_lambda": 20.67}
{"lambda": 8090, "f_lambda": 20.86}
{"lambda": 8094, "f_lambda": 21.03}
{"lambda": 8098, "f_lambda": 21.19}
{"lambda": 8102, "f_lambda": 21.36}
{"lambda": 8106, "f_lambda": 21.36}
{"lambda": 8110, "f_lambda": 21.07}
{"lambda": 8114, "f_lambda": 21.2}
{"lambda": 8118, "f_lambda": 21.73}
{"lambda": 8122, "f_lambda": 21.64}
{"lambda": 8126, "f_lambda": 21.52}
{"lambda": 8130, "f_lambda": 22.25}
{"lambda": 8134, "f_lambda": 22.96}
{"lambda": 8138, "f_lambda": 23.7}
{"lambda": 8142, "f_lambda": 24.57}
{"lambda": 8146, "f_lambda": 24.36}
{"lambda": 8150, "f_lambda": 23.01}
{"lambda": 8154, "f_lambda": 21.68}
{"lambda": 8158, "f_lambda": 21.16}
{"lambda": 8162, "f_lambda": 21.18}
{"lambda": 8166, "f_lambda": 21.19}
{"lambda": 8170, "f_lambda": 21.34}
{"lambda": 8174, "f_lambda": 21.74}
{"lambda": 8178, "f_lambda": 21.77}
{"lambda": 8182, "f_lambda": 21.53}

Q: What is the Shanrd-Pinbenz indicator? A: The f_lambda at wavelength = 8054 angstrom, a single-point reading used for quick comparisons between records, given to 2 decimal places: 20.71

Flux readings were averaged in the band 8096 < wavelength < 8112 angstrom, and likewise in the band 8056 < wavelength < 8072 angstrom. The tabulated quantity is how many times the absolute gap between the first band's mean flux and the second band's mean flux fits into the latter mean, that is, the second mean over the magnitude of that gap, 38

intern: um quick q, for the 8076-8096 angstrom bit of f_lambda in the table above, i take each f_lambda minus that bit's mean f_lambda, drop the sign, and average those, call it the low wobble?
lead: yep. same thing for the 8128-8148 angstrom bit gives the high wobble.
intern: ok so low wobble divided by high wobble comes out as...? 0.17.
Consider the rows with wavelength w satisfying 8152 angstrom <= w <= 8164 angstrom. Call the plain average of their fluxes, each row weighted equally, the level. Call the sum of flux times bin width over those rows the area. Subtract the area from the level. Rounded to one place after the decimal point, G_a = -234.7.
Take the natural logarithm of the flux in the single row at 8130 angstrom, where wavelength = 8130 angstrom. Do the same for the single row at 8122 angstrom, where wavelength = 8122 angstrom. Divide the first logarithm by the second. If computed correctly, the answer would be 1.01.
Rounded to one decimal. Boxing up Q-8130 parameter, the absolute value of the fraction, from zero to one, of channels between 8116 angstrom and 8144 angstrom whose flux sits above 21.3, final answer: 1.0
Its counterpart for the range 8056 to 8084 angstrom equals 0.0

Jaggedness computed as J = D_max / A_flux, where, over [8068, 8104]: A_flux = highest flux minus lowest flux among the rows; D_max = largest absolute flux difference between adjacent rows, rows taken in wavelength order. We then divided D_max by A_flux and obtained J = 0.26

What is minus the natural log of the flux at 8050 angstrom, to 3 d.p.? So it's -3.014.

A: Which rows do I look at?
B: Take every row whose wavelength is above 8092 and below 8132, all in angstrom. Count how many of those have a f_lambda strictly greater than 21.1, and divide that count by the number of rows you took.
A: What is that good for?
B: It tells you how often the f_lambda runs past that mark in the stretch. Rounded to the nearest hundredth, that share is 0.80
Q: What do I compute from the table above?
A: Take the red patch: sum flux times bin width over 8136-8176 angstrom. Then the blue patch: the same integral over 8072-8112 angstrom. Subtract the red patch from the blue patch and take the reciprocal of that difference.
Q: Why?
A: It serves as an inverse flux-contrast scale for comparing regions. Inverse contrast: -0.0176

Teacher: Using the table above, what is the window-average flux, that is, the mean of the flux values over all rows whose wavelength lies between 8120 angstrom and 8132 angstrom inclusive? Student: 21.8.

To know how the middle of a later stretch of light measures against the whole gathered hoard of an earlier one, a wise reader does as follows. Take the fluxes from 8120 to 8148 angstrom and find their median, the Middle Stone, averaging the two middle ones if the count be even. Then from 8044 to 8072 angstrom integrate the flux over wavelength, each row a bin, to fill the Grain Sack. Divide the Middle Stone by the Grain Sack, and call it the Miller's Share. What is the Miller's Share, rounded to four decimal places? 0.0398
